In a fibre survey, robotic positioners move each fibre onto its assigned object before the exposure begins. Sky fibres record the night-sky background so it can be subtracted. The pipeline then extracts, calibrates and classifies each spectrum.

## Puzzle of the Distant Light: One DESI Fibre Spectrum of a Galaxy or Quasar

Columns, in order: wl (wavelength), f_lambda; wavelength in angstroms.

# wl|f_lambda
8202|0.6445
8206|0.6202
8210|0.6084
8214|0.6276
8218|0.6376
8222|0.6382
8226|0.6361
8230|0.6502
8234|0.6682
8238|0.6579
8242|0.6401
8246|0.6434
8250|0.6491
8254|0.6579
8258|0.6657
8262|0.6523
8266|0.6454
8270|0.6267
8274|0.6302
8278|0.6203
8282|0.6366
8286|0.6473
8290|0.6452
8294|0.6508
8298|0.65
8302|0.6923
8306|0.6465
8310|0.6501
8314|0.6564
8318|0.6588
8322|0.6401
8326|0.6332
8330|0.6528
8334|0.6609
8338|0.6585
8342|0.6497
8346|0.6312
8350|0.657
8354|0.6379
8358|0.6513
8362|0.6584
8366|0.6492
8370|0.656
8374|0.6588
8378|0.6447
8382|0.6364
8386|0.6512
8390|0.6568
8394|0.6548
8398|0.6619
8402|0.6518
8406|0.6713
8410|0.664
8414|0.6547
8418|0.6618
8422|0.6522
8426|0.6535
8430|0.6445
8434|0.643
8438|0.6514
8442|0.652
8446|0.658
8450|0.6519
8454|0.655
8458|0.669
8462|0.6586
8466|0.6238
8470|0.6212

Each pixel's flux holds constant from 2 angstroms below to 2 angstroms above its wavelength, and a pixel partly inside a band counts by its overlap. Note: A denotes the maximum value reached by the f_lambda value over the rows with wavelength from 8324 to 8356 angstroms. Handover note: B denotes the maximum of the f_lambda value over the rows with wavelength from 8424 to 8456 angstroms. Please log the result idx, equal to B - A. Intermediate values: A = 0.6609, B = 0.658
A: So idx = -0.003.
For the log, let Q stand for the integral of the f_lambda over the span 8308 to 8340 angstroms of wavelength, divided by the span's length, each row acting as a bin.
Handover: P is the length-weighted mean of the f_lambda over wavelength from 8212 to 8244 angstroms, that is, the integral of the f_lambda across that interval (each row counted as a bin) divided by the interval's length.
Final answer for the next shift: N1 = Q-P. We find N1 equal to 0.007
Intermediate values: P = 0.644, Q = 0.651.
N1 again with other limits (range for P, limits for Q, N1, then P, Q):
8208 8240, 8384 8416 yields 0.018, 0.641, 0.658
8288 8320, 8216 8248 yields -0.010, 0.656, 0.646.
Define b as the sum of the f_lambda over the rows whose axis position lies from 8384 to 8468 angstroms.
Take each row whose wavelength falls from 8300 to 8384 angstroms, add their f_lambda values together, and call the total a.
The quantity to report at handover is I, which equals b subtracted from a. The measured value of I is -0.06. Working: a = 13.7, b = 13.7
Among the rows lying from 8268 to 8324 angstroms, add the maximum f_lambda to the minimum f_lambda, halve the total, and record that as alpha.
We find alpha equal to 0.656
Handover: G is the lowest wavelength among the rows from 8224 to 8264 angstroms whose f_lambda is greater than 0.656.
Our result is 8234 angstroms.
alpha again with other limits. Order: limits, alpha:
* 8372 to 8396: 0.648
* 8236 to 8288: 0.643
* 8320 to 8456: 0.651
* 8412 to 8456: 0.652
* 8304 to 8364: 0.646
